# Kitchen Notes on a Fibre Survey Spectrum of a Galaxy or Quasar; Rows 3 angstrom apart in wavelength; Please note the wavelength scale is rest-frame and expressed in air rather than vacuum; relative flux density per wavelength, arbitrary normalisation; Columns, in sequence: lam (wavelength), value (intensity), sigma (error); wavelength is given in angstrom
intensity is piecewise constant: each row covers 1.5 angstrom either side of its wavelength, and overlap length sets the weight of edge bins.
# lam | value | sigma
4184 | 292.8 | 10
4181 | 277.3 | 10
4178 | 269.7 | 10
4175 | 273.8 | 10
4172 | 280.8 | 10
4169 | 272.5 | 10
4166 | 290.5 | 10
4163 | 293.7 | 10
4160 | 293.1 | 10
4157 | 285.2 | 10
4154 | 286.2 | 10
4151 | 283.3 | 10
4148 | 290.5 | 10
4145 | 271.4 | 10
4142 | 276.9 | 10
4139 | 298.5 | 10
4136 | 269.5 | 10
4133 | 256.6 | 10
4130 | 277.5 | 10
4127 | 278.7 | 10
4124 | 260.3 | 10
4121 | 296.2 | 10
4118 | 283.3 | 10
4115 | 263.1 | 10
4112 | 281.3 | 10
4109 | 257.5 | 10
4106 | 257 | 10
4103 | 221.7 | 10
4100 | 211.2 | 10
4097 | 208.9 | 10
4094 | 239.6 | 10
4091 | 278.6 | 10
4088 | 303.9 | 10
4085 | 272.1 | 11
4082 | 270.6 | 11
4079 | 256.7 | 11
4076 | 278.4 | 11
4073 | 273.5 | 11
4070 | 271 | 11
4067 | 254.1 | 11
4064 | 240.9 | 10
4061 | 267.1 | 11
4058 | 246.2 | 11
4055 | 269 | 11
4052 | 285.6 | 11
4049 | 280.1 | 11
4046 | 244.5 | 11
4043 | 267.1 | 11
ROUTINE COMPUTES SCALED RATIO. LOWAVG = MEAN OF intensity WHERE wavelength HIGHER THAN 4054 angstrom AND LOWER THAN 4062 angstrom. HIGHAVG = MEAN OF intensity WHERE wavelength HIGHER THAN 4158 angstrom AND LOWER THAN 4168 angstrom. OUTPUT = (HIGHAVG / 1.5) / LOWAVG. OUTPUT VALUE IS 0.75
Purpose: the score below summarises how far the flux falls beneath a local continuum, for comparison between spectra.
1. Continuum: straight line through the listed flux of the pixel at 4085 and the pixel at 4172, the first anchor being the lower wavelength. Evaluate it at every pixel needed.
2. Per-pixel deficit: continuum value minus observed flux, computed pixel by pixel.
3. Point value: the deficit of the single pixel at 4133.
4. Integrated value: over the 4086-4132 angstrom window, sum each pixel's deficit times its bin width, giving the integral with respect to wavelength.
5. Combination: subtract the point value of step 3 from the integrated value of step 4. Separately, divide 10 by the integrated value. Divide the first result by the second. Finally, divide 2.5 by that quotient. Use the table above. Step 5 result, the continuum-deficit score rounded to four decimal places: 0.0001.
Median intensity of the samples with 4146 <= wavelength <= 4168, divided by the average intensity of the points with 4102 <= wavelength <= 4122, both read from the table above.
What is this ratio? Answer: 1.09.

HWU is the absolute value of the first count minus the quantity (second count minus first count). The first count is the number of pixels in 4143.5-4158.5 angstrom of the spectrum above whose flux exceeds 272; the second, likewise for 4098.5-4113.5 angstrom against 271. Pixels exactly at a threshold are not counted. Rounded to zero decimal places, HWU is 7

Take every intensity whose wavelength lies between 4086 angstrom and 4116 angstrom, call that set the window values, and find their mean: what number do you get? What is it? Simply 252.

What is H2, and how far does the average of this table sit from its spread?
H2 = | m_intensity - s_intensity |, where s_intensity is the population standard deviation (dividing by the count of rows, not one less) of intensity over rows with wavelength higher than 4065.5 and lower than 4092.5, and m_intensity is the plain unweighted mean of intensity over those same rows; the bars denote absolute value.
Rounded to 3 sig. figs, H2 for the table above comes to 260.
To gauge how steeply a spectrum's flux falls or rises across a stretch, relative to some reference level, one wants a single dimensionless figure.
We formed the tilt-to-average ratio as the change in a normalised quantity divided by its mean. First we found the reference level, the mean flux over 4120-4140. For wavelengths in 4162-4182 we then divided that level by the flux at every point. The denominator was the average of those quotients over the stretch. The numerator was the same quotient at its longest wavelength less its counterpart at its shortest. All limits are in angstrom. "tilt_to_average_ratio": 0.06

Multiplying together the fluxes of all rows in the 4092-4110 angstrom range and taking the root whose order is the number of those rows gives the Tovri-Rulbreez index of 232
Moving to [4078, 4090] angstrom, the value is 275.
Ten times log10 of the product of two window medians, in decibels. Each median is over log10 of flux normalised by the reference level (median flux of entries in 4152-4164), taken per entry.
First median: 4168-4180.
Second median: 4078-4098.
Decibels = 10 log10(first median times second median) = -31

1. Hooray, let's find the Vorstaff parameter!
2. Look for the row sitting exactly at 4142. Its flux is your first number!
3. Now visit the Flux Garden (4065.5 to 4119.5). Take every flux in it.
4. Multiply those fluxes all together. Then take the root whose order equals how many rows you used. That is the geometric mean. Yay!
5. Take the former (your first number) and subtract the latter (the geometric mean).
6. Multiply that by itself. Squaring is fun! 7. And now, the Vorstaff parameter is 325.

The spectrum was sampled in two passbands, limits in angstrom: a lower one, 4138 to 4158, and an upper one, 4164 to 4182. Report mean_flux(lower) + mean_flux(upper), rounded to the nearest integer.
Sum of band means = 562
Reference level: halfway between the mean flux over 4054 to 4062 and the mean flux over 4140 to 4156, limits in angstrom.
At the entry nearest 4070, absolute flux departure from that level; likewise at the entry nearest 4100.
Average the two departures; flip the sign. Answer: -30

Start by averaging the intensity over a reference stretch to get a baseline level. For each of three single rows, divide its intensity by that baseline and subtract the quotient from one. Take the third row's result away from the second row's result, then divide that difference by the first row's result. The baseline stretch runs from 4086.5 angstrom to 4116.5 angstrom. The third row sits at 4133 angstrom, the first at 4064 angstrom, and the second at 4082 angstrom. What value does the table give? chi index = -1.2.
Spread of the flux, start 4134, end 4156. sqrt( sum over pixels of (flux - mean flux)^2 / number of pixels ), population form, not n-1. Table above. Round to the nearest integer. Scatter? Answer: 10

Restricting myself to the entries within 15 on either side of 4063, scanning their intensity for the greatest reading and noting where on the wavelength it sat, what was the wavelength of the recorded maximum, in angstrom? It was 4052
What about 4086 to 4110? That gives 4088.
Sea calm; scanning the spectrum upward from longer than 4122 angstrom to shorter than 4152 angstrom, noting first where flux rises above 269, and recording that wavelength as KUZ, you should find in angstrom 4127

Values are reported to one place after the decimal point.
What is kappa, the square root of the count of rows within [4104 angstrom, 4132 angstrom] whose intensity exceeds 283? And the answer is 1.4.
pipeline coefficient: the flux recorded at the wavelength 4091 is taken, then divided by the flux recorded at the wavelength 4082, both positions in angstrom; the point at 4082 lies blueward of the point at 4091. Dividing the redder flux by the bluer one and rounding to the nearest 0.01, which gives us 1.03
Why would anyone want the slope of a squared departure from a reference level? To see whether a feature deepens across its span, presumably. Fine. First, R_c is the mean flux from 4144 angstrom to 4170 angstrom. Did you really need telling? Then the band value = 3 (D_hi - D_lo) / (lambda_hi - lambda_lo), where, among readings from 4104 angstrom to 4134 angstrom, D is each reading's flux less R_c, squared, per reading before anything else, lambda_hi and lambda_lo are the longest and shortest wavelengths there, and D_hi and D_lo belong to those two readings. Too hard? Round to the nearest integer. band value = 3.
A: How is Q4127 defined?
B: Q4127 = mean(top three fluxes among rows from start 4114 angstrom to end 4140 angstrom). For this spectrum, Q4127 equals 293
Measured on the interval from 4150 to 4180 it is 292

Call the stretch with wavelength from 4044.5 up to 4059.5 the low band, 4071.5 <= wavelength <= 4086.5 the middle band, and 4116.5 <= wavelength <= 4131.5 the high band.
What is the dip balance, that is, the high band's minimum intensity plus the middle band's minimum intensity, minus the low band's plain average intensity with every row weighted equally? 252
